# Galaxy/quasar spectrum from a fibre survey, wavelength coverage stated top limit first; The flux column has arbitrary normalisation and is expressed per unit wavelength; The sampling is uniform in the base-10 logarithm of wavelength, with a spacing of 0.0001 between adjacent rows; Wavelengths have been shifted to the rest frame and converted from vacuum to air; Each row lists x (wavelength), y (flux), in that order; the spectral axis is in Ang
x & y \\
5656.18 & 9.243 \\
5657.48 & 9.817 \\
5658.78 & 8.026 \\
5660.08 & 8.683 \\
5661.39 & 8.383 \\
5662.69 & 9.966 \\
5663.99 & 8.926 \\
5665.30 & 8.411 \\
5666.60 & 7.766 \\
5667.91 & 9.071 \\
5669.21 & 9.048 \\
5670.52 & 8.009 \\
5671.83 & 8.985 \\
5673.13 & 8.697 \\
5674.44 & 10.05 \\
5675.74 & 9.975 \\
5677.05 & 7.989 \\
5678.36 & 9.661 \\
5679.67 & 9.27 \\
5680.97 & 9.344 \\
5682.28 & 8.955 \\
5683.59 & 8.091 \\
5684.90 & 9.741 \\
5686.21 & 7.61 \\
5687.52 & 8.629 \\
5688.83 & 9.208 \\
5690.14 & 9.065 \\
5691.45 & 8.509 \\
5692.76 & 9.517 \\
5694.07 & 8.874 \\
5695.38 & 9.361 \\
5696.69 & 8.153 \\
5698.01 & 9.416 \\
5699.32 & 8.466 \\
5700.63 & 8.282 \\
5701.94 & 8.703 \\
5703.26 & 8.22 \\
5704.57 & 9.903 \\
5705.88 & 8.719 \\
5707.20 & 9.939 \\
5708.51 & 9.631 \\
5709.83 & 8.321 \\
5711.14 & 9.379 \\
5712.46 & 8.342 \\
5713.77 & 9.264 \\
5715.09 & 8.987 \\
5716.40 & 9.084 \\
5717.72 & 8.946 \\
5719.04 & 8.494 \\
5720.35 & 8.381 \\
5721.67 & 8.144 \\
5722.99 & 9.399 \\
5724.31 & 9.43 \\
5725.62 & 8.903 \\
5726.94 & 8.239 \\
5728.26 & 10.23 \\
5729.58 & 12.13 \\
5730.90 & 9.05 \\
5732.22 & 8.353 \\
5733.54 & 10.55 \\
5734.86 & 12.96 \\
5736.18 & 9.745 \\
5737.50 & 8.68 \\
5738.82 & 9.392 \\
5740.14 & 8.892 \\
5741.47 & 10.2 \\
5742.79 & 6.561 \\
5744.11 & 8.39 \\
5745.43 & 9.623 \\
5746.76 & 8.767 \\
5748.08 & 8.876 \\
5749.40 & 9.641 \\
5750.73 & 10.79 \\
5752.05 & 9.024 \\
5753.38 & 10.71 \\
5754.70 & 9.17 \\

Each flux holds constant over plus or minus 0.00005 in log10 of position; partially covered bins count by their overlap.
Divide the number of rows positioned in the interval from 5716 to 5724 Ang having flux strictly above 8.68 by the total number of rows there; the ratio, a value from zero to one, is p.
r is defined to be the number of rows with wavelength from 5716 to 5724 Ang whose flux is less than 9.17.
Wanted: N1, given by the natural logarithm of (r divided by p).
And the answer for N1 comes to 2.30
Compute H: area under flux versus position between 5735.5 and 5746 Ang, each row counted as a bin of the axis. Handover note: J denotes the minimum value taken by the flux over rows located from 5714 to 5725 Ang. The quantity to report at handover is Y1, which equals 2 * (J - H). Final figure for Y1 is -171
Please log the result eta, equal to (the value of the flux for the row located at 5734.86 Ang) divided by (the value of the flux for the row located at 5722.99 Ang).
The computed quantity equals 1.38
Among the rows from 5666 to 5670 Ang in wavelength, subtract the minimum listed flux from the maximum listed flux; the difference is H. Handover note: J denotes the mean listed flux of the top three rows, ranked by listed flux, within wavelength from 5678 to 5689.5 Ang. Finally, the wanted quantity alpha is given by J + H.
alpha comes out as 10.9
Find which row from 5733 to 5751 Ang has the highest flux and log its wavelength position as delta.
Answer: 5734.86 Ang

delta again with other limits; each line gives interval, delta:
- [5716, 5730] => 5729.58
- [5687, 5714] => 5707.20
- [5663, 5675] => 5674.44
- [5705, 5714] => 5707.20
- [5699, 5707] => 5704.57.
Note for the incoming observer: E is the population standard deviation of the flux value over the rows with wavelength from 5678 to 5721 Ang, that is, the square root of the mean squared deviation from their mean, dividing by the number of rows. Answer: 0.57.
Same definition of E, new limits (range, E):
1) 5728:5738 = 1.53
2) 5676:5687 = 0.77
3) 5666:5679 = 0.78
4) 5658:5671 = 0.62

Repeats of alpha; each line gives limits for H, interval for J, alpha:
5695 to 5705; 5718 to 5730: 12.3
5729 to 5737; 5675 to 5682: 14.3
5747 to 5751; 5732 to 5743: 13.2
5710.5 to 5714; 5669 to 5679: 10.9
